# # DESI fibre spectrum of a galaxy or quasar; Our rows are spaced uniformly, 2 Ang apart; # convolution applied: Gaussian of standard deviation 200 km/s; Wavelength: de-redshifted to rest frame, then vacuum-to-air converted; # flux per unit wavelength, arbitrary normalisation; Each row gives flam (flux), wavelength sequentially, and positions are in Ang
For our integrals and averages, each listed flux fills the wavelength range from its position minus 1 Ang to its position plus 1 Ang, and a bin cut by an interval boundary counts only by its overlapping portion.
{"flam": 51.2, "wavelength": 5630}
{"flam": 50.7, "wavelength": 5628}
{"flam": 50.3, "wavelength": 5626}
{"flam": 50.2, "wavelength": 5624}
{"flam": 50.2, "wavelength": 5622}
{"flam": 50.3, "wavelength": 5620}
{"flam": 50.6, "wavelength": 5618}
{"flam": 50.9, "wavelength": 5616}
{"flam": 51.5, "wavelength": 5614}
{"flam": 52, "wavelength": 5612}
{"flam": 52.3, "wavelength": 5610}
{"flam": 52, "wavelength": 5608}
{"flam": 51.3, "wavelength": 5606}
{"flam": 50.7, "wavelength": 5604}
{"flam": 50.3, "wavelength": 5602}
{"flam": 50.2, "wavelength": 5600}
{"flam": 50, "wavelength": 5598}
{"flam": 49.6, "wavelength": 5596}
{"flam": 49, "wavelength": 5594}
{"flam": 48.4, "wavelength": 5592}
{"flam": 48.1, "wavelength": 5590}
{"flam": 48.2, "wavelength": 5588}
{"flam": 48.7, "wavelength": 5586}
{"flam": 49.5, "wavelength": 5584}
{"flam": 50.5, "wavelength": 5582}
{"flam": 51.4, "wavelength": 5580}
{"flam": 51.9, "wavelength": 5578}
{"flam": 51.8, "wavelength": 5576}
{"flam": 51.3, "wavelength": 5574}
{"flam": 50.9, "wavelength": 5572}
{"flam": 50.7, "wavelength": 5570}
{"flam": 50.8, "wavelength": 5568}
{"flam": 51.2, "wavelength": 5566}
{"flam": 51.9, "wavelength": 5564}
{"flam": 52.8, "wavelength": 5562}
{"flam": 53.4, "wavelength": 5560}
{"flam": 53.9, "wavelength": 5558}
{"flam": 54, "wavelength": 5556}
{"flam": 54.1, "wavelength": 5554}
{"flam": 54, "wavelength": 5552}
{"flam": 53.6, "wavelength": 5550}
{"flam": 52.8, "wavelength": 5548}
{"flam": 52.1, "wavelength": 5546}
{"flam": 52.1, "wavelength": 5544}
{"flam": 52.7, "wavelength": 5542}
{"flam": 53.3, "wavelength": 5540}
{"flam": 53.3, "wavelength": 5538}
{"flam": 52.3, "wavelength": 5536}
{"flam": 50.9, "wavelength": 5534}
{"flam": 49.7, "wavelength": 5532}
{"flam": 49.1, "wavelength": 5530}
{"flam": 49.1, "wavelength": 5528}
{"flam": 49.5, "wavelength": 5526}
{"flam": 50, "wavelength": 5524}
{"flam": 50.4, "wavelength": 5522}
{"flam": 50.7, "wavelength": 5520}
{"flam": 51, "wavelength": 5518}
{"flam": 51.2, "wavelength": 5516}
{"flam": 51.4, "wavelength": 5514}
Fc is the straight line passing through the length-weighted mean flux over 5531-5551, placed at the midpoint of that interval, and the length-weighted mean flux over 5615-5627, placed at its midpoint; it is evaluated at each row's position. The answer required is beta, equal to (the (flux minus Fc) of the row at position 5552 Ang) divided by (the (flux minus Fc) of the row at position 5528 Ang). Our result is -0.6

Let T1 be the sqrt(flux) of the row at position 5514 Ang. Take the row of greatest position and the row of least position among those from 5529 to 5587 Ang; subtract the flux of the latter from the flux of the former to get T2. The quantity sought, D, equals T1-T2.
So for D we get 8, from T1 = 7.17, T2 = -0.4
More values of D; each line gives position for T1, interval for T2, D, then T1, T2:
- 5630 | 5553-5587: 13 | 7.16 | -5.4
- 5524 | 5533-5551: 4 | 7.07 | 2.7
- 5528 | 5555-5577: 9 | 7.01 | -2.2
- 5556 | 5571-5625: 8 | 7.35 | -0.7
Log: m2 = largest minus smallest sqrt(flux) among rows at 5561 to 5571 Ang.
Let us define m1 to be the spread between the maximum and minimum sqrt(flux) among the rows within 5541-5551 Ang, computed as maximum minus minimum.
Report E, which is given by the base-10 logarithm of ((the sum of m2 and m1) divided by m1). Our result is 0.38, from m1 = 0.103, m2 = 0.15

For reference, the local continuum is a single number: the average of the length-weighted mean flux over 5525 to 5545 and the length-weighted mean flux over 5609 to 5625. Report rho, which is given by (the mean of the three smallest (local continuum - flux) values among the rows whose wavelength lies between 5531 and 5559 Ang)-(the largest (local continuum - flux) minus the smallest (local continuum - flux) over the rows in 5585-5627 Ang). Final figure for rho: -7.1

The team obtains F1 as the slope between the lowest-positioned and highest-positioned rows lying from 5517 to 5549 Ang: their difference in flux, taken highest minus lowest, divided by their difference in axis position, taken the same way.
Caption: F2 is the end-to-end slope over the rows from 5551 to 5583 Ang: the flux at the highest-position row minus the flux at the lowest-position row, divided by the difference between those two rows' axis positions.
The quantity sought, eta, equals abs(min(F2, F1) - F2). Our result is 0.00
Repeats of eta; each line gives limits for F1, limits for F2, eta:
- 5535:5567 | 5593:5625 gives 0.08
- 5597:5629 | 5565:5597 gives 0.00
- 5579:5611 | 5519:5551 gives 0.07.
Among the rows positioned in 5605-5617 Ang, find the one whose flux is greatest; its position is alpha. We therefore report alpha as 5610 Ang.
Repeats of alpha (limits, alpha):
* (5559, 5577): 5560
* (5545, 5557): 5554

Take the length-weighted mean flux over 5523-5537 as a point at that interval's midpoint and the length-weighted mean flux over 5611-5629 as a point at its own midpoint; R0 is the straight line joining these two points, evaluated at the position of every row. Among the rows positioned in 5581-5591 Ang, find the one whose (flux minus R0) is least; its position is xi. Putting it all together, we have 5590 Ang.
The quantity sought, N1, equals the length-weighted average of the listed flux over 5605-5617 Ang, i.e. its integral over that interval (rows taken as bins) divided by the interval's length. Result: 51.7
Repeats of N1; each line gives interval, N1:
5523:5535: 49.7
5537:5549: 52.7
